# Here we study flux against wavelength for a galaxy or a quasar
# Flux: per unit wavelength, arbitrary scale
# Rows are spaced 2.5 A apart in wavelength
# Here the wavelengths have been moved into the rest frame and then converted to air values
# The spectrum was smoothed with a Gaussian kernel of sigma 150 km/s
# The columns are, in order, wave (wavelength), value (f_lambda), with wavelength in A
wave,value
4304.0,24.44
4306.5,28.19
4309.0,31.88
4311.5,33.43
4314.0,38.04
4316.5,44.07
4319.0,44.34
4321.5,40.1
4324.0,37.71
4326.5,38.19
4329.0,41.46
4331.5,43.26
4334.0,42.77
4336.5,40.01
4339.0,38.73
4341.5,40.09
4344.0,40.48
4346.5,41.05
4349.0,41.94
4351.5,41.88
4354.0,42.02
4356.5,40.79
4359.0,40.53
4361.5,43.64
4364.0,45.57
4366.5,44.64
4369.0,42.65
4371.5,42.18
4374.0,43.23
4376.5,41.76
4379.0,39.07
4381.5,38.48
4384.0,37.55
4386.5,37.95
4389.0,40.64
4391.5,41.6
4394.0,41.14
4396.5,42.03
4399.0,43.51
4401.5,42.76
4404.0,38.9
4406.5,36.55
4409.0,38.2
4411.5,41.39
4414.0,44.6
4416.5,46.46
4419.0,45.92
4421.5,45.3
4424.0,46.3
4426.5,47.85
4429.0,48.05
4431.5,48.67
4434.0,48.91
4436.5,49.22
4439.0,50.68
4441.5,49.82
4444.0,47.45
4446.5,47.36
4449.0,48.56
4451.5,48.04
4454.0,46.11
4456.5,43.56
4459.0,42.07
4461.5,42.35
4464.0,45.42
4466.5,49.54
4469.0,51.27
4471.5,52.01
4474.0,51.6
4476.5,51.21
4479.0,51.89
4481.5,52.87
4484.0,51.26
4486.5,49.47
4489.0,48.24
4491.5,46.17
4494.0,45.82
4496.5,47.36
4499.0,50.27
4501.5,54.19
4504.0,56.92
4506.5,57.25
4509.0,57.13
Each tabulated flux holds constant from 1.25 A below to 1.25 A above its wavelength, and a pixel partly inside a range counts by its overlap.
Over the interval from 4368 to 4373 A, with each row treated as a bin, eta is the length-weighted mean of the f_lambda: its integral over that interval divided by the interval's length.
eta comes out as 42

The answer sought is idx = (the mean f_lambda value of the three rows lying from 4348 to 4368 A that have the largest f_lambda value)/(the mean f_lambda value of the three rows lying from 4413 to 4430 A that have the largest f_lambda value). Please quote 0.94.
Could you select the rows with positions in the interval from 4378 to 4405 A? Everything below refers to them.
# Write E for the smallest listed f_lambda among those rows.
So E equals 37.55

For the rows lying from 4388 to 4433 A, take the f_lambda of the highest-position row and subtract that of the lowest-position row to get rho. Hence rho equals 8.0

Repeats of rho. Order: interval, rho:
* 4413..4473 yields 7.4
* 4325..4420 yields 7.7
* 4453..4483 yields 6.8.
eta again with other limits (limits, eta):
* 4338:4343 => 39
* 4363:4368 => 45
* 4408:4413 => 40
